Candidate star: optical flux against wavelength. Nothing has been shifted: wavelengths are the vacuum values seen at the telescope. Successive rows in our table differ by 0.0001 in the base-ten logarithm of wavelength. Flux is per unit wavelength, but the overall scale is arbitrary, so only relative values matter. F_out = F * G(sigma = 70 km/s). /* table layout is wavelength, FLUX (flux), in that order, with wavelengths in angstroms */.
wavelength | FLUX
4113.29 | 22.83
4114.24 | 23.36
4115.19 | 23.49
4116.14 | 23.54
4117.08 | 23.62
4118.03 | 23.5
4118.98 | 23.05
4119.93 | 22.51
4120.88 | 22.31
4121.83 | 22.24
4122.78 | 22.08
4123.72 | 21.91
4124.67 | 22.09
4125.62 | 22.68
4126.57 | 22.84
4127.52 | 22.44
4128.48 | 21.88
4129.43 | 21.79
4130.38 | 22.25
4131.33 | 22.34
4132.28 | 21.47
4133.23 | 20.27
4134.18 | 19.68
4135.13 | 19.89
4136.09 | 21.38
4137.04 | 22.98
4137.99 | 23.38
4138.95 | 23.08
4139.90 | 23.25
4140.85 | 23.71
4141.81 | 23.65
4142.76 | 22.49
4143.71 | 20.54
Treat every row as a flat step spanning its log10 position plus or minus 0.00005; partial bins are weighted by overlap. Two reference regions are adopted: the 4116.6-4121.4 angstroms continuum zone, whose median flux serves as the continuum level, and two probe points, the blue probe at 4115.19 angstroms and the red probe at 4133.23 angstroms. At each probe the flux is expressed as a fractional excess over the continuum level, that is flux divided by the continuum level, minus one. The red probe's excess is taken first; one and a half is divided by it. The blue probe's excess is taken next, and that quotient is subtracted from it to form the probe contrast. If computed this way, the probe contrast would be 12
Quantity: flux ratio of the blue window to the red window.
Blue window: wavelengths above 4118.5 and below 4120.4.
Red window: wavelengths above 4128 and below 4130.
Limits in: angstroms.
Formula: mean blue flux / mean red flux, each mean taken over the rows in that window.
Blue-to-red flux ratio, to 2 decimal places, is 1.04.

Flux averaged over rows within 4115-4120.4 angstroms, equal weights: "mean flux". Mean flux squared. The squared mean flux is 542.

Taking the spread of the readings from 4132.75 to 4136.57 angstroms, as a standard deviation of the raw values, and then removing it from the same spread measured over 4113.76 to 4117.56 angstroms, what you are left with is -0.6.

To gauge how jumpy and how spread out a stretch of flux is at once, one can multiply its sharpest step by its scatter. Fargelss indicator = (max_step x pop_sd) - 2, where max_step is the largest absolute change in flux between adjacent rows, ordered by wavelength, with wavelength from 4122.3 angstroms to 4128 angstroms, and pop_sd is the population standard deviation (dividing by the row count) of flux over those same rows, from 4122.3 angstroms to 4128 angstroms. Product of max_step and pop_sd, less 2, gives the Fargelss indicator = -1.80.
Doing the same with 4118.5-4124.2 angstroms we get -1.80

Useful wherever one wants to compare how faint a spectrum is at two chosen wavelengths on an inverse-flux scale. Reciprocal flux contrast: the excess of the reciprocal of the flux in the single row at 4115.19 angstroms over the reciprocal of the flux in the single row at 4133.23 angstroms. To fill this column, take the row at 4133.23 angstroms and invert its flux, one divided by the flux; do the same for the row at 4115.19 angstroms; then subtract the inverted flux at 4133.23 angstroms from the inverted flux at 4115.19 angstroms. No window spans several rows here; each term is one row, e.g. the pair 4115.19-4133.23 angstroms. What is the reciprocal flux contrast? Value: -0.0068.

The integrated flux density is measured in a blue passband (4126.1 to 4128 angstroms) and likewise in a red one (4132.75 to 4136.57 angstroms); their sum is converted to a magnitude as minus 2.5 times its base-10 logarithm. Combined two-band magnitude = -5.2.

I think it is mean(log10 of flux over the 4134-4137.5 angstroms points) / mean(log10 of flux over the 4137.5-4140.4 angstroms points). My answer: 0.97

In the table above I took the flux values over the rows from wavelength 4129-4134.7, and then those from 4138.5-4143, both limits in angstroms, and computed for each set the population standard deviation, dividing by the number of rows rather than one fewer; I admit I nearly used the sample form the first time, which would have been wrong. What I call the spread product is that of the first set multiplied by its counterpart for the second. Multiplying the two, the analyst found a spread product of 0.44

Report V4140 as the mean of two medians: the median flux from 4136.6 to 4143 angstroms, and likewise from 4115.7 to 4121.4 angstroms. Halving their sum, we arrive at 23.26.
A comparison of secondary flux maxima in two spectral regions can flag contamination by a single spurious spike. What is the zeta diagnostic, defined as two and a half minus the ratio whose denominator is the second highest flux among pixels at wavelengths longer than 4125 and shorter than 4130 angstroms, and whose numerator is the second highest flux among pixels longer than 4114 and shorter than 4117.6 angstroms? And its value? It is 1.462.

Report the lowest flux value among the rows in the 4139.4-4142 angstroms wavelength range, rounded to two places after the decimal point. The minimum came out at 23.25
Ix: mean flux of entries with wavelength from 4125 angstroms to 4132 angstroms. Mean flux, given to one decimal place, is 22.3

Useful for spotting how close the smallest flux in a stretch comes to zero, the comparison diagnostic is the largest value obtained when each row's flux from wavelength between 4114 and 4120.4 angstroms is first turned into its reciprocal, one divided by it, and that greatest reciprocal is 0.0444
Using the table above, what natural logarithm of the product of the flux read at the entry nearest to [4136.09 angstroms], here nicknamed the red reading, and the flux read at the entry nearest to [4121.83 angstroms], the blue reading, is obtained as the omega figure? 6.16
